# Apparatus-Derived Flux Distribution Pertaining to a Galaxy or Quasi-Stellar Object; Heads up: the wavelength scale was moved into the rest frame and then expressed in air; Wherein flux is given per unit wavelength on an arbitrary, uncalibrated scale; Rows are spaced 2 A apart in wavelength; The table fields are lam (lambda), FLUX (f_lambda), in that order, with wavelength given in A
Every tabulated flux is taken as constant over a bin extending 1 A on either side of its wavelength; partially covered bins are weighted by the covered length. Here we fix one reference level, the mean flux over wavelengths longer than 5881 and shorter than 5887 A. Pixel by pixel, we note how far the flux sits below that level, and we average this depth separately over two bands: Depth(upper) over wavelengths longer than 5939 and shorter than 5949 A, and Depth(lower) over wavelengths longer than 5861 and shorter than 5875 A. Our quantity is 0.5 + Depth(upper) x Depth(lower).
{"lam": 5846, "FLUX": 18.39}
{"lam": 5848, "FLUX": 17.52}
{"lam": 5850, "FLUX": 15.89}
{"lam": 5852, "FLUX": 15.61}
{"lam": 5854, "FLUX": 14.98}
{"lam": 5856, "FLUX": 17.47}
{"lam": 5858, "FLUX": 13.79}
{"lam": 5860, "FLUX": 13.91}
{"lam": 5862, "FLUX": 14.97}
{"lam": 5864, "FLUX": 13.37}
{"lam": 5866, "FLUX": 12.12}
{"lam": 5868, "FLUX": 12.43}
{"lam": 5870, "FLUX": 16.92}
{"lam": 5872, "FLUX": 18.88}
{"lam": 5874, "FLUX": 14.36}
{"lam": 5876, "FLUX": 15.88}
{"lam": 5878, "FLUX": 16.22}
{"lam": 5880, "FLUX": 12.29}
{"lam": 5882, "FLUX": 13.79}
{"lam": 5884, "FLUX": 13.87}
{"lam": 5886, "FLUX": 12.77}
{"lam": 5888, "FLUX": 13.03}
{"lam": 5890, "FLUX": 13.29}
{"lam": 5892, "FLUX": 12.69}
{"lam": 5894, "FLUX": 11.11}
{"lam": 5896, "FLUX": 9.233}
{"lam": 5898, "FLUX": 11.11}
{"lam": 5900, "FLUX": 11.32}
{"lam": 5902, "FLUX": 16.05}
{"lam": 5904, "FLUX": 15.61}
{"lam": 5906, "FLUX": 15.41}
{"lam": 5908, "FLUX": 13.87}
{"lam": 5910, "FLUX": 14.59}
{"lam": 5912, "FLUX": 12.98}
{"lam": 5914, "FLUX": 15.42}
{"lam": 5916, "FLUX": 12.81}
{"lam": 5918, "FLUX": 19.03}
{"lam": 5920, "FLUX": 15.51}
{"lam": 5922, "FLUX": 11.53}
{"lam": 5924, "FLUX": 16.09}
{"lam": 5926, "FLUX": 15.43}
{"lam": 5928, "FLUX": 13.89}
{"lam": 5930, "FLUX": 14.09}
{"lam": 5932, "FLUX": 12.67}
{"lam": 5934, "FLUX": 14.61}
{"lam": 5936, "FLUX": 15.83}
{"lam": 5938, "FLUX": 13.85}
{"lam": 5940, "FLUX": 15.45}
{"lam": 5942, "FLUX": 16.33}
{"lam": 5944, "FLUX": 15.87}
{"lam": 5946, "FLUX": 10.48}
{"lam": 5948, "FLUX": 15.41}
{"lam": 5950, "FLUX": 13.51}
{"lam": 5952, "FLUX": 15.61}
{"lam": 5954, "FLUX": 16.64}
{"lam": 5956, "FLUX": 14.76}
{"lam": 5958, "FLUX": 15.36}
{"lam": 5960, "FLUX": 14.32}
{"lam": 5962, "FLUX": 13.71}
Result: 2.0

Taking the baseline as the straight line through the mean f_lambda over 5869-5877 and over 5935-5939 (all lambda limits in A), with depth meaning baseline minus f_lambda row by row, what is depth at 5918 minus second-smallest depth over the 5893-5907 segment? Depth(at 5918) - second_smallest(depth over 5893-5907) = -3.8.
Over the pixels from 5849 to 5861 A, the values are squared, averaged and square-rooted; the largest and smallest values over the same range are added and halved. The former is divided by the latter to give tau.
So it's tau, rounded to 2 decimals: 0.98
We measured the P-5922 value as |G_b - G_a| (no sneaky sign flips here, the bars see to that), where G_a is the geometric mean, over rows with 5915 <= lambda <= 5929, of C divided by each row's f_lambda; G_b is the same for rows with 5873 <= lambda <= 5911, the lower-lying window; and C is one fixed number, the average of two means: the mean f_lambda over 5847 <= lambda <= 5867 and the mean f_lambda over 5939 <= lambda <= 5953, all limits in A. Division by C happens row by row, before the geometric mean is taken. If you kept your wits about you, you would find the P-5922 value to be 0.10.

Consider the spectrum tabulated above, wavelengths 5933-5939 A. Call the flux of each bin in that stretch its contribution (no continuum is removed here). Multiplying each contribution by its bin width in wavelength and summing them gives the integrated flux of 89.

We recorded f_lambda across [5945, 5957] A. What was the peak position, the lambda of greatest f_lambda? 5954 A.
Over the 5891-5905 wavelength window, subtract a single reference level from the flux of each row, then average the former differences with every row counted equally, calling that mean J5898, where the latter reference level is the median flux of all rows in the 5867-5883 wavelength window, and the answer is -2.7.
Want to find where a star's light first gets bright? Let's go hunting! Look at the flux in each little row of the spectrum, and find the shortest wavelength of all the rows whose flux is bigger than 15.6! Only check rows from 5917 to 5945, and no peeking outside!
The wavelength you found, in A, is 5918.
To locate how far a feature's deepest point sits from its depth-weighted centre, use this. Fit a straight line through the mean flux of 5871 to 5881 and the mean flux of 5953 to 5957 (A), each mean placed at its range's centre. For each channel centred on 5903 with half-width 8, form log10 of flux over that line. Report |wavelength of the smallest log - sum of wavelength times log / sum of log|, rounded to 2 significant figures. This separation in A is 3.1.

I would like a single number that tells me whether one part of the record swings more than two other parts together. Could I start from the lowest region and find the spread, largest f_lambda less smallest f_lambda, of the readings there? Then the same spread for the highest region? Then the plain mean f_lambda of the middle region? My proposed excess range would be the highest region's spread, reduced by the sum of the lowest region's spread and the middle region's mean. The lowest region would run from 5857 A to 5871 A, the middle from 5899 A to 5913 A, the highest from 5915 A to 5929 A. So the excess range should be -11.6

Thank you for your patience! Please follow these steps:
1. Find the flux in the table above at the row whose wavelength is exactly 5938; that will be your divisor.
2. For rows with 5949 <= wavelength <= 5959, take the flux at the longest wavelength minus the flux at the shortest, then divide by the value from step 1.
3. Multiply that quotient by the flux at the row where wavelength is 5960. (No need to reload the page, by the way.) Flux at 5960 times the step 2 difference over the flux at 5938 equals 1.9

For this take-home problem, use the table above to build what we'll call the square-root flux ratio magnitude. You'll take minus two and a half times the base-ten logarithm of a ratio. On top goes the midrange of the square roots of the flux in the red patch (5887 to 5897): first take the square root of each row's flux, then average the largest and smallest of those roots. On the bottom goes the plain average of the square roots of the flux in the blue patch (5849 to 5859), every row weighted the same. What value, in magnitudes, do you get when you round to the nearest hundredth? 0.18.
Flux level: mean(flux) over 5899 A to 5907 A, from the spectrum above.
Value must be 14.6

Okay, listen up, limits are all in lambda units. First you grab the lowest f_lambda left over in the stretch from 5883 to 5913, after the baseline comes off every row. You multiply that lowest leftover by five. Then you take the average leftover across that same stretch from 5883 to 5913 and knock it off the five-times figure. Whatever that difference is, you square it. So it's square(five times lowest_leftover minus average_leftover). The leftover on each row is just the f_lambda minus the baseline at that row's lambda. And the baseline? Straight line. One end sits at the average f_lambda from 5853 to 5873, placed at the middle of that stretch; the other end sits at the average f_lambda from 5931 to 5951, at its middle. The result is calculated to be 660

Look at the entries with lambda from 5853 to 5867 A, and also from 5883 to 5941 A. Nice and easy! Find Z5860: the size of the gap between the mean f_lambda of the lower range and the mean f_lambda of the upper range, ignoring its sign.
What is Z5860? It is 0.47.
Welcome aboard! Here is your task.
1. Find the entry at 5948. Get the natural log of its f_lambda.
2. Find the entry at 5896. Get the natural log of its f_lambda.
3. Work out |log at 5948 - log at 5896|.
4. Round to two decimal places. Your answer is 0.51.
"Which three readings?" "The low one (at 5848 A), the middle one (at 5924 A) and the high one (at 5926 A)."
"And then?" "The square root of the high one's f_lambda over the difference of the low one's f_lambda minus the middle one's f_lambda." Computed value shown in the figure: 3.3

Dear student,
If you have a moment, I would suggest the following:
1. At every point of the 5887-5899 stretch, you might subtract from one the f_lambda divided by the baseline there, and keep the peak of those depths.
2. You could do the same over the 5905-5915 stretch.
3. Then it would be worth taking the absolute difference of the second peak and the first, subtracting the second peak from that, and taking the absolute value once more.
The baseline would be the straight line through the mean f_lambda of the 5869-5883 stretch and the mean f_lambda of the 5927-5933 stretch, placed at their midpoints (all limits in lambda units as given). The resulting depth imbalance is 0.20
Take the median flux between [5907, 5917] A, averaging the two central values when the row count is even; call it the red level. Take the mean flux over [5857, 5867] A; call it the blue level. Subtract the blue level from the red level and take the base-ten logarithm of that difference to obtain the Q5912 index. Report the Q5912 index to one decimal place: -0.6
